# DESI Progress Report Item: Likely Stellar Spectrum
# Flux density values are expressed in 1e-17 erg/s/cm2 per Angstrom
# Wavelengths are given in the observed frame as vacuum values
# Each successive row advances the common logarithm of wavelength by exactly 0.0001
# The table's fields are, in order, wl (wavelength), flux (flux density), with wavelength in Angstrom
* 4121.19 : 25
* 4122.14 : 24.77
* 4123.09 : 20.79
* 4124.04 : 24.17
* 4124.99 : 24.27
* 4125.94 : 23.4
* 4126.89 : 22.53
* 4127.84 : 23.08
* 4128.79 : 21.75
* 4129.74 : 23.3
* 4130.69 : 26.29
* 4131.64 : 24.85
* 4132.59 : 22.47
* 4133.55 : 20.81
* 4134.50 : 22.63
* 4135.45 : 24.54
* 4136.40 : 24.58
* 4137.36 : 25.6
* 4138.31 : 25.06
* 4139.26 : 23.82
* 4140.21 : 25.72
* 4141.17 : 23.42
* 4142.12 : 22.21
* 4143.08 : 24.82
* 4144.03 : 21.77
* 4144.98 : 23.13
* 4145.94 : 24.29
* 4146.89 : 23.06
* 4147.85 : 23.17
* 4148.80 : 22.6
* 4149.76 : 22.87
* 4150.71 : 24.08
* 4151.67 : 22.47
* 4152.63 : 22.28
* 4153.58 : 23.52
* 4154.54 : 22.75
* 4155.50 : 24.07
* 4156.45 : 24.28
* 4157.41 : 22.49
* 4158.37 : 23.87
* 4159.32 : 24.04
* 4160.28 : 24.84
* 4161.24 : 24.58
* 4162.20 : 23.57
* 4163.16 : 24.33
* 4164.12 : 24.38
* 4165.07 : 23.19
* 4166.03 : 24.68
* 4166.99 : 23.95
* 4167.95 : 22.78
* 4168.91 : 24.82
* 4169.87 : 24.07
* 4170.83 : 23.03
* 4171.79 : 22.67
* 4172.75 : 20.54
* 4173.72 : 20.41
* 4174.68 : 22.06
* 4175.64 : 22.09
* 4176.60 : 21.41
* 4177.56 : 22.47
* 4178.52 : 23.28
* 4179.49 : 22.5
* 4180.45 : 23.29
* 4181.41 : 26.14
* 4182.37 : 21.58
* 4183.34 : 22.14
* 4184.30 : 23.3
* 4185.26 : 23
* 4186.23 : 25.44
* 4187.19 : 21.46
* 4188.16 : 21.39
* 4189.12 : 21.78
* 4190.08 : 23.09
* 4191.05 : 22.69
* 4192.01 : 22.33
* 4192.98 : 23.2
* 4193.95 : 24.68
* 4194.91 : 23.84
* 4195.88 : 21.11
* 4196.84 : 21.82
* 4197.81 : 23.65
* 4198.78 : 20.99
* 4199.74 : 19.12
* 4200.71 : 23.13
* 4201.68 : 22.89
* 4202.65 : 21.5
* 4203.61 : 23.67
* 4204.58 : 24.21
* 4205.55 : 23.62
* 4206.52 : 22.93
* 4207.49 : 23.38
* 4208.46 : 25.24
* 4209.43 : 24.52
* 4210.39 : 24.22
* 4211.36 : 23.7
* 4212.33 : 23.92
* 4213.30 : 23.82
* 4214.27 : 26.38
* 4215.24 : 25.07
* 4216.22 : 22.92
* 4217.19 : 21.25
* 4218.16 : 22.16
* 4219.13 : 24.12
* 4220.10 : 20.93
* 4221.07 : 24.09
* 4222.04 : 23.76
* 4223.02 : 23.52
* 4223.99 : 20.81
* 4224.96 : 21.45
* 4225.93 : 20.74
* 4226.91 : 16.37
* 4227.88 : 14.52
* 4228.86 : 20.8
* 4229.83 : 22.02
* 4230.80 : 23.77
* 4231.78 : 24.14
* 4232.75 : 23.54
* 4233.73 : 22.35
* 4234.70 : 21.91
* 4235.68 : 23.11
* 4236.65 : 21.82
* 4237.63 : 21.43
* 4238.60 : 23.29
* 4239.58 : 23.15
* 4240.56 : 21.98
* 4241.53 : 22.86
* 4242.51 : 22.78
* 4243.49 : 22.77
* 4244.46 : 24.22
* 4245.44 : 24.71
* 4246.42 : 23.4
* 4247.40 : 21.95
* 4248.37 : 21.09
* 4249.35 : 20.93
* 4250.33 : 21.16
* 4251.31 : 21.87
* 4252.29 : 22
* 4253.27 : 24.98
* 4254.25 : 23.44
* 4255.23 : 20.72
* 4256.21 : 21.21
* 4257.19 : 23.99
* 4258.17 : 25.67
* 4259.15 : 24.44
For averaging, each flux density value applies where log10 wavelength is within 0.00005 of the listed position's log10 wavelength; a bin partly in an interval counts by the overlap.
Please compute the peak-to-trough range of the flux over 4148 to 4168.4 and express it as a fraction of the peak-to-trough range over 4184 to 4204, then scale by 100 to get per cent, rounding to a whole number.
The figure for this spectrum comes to 41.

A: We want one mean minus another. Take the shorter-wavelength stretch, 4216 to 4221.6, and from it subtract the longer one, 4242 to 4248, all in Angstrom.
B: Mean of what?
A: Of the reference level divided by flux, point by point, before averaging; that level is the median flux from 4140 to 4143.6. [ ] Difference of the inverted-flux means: 0.035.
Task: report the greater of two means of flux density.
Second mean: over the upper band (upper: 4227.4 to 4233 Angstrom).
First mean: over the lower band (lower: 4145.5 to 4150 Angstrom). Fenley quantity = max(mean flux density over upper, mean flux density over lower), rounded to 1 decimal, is 23.2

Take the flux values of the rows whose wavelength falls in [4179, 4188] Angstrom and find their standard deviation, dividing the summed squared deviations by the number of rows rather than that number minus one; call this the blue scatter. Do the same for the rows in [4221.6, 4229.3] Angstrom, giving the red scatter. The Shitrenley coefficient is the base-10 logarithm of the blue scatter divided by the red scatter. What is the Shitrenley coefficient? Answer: -0.30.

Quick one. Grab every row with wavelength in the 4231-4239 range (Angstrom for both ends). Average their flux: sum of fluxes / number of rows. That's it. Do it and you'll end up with 22.7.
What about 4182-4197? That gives 22.7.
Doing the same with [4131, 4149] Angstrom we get 23.6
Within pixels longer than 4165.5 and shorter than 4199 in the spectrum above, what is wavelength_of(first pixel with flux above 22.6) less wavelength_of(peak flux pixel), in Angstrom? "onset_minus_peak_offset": -15.4 Angstrom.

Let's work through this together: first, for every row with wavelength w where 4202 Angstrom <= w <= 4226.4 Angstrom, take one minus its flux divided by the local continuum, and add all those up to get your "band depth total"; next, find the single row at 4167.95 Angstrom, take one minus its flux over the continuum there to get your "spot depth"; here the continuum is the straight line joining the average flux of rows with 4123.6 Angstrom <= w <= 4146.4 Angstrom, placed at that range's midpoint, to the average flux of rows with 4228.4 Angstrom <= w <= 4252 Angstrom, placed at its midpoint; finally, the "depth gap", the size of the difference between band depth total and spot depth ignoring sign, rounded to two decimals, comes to 0.52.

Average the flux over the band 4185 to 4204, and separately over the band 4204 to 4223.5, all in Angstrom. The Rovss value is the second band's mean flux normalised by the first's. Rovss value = 1.05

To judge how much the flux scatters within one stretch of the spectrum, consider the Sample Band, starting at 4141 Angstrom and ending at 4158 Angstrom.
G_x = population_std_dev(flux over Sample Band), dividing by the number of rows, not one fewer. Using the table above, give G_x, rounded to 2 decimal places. 0.83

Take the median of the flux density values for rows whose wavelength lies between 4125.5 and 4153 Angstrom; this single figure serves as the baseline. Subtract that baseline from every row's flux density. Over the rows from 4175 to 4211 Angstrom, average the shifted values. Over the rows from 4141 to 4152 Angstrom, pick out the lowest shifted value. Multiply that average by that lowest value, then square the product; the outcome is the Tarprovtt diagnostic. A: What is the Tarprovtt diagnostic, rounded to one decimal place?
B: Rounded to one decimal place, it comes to 0.1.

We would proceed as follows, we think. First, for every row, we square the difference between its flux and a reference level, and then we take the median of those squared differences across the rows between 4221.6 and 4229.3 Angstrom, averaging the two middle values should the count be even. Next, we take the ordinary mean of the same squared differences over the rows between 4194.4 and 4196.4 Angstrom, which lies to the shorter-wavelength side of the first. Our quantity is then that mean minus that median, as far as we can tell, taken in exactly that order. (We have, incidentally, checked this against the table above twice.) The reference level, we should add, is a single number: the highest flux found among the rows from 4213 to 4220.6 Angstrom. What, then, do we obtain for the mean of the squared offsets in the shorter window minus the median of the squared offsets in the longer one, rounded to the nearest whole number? -14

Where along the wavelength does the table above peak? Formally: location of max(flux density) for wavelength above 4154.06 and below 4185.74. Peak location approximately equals 4181.41 Angstrom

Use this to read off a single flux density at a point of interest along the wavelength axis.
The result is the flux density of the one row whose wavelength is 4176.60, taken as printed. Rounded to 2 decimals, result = 21.41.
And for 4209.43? 24.52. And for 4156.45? 24.28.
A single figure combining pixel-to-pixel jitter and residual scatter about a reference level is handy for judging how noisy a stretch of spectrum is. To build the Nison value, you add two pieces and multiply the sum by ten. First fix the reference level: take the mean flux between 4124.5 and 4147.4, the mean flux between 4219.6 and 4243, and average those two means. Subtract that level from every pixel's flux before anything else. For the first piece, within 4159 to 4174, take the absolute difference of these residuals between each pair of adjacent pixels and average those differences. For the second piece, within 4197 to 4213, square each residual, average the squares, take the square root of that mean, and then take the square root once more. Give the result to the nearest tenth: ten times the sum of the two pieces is 21.6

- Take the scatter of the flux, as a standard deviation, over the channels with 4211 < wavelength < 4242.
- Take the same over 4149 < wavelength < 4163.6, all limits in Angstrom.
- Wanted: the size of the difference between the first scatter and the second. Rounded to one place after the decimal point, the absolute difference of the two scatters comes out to 1.4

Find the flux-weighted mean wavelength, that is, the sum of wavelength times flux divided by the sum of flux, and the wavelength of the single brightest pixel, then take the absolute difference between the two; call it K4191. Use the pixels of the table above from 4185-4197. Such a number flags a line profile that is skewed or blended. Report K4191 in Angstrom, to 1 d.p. 4.8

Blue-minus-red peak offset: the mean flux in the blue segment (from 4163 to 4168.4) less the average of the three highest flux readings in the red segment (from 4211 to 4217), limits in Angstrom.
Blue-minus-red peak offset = -1.2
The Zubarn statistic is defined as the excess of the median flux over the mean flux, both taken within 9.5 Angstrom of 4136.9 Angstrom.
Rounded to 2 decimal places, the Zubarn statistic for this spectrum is -0.09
